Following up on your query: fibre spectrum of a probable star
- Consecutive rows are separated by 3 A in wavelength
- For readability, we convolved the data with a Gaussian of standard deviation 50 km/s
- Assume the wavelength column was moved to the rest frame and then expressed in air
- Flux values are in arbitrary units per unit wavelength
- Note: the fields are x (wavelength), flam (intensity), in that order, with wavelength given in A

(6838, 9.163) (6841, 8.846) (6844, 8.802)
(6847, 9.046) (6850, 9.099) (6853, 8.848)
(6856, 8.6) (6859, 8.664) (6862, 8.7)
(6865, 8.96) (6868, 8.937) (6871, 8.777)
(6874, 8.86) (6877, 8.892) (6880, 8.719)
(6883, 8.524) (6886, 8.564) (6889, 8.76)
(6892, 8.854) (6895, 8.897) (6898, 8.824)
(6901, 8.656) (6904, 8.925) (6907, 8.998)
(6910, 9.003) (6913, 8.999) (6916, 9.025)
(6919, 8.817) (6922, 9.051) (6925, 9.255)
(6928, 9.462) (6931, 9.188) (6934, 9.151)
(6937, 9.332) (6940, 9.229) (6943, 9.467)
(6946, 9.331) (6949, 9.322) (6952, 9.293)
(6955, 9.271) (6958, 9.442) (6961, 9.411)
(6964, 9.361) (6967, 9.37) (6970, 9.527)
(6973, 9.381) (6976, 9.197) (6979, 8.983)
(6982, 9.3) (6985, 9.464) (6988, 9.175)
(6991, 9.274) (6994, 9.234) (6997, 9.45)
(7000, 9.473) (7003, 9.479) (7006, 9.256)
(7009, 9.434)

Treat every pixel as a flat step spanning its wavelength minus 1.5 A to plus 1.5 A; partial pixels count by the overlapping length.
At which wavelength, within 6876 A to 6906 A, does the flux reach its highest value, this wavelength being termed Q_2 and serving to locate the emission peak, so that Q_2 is 6904 A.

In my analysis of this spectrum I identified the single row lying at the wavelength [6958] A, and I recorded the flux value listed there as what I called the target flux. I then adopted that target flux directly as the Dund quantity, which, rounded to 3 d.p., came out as 9.442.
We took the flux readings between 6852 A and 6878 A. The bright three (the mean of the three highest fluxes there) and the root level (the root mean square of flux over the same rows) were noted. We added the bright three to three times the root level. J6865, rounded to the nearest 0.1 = 35.3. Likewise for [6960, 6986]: 37.5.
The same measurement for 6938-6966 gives 37.5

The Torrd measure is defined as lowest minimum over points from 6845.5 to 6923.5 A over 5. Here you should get 1.70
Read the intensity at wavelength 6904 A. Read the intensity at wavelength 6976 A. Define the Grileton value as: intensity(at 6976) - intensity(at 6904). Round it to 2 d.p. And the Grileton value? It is 0.27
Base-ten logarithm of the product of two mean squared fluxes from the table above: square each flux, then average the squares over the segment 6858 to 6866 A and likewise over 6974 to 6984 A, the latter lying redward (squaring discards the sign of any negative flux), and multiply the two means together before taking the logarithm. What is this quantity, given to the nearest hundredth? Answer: 3.81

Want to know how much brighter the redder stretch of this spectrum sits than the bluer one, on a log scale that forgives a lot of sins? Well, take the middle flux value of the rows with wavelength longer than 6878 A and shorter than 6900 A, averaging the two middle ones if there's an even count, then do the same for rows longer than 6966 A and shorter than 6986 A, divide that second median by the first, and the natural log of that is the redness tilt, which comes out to 0.067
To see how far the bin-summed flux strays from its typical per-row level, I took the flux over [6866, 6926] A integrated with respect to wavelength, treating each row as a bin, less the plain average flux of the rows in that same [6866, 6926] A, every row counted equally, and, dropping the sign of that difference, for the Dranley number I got 523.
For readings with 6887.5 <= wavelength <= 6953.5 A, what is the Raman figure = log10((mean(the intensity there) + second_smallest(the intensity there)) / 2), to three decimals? 0.950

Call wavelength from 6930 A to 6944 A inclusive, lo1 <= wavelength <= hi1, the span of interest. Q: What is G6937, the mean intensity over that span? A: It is 9.27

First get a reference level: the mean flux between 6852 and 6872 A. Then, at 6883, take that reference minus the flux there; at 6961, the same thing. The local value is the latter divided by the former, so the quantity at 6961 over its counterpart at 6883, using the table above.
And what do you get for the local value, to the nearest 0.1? -2.4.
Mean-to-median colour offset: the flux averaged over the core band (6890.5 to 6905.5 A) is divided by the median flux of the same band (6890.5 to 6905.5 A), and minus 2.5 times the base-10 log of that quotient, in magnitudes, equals 0.0028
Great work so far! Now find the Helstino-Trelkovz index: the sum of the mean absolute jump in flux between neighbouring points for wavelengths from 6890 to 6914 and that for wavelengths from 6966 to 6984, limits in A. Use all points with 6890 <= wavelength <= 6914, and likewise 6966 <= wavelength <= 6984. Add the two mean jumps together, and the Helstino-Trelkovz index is 0.29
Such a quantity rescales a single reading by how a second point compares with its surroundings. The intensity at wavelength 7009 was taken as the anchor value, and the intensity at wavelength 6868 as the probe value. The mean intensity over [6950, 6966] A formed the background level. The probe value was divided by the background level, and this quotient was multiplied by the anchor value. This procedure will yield 9.01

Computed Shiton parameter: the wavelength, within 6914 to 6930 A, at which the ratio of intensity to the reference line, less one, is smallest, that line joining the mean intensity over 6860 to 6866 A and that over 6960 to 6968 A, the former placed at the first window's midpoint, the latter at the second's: 6919 A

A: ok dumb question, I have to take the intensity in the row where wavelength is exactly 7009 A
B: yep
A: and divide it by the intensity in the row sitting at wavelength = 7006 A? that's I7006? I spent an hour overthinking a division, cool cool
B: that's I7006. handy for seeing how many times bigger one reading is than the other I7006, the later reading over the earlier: 1.02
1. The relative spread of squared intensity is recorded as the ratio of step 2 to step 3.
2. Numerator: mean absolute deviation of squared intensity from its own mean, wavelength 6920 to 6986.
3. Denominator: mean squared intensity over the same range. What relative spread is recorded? 0.023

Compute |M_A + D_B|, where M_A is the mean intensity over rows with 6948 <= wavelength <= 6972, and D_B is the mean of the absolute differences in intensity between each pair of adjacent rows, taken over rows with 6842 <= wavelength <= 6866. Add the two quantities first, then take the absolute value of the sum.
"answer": 9.54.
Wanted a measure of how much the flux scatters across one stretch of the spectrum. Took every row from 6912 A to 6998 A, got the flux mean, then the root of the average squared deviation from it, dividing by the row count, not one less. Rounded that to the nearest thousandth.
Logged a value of 0.167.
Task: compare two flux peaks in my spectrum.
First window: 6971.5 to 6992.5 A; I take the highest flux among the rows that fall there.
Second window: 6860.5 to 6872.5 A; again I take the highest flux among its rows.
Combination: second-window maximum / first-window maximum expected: 0.95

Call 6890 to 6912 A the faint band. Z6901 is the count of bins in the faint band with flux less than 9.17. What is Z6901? 7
